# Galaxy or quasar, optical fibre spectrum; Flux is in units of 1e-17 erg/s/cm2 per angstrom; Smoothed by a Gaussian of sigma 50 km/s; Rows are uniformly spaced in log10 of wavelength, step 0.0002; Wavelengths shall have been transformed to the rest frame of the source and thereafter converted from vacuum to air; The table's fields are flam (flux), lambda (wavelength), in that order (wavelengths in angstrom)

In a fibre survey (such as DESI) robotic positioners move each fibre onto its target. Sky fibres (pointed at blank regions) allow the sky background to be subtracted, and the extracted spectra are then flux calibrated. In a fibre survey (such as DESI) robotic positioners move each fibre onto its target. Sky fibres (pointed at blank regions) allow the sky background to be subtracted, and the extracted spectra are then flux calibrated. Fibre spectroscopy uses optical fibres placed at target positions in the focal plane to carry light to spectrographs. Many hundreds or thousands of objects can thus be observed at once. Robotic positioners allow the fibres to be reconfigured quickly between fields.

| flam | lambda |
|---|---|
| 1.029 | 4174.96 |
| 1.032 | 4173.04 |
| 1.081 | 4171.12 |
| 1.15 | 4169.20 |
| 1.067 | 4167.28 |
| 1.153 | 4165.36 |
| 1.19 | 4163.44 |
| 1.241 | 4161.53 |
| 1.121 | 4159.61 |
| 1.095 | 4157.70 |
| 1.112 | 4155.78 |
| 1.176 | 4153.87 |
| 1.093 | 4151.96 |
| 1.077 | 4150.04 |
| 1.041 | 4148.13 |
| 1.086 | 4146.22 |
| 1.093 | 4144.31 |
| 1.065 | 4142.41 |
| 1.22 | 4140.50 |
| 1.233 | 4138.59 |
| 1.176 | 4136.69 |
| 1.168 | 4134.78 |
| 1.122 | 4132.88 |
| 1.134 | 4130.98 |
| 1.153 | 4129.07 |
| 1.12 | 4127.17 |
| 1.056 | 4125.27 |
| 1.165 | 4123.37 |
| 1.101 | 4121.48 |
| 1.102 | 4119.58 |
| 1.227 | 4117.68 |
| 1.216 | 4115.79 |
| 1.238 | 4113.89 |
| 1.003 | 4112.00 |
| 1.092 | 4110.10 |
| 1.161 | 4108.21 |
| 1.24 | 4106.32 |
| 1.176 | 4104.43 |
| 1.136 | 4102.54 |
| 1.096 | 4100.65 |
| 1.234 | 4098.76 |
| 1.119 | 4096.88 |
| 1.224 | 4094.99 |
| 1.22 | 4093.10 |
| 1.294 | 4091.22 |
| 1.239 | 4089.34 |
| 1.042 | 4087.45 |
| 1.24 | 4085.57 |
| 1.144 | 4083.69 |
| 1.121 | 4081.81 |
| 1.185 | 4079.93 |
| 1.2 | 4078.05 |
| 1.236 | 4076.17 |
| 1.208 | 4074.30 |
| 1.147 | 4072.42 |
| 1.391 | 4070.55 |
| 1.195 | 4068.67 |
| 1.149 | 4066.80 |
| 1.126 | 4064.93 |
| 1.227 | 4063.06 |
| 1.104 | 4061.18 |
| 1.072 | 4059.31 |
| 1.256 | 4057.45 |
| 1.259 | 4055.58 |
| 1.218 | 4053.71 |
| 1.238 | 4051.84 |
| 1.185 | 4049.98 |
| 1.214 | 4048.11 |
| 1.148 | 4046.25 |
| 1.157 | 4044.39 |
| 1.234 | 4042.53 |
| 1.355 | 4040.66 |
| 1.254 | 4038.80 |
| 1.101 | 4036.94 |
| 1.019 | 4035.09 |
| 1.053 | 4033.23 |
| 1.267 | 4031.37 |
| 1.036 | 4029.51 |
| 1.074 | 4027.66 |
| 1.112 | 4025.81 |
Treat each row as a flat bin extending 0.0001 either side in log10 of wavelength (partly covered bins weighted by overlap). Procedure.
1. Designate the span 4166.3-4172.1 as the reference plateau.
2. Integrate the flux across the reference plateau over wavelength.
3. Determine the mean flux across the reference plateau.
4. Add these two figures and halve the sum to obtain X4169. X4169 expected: 3.7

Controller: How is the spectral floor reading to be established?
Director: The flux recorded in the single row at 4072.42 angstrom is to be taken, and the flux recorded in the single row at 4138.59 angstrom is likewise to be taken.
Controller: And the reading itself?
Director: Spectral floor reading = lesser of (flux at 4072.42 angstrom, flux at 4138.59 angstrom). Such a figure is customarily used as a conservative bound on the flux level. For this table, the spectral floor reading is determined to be 1.15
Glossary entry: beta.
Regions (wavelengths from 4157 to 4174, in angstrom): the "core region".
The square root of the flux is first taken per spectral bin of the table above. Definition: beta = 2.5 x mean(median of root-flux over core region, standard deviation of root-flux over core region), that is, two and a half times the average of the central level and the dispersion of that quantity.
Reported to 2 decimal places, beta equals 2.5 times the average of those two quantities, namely 1.36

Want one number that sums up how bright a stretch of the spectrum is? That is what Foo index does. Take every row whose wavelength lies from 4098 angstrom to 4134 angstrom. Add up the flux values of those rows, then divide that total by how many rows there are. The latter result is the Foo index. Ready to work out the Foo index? 1.15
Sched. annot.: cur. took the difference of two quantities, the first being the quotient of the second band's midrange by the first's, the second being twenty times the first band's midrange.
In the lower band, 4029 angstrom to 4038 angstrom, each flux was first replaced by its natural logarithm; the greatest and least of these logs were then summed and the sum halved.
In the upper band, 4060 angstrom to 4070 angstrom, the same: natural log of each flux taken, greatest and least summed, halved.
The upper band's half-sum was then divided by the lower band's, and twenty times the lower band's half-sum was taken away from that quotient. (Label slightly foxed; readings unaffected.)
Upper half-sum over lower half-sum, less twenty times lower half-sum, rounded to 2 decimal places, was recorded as -1.37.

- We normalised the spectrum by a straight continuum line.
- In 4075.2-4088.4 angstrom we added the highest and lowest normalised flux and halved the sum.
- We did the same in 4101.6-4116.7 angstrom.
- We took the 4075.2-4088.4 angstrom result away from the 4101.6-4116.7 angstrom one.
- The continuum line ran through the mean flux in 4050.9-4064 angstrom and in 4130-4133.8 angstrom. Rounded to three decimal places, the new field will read 0.003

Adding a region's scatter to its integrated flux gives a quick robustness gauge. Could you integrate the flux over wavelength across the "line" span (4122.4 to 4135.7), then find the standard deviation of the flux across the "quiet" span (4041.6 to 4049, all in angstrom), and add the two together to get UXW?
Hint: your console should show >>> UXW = 15.1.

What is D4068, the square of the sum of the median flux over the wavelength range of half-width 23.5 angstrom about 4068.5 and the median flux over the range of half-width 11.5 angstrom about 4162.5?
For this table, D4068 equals 5.37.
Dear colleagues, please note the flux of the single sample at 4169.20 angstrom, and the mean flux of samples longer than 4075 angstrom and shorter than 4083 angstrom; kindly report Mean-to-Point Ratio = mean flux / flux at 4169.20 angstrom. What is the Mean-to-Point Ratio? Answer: 1.03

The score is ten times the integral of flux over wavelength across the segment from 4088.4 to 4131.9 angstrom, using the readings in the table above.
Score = 506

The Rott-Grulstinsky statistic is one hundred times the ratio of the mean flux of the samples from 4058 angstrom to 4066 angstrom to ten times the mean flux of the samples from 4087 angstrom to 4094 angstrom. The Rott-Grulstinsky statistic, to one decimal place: 9.4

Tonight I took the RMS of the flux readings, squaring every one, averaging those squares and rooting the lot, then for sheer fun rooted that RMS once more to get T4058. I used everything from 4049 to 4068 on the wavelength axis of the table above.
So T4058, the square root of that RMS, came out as 1.09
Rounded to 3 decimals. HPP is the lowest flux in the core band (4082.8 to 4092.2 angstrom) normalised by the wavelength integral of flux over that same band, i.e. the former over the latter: 0.093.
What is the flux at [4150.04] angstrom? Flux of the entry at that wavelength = 1.077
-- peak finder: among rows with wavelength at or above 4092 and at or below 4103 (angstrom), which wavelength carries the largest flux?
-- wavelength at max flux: 4098.76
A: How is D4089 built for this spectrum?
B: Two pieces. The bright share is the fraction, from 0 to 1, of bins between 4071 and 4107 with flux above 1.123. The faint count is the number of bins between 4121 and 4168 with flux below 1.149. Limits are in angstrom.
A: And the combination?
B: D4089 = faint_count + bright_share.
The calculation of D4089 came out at 16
